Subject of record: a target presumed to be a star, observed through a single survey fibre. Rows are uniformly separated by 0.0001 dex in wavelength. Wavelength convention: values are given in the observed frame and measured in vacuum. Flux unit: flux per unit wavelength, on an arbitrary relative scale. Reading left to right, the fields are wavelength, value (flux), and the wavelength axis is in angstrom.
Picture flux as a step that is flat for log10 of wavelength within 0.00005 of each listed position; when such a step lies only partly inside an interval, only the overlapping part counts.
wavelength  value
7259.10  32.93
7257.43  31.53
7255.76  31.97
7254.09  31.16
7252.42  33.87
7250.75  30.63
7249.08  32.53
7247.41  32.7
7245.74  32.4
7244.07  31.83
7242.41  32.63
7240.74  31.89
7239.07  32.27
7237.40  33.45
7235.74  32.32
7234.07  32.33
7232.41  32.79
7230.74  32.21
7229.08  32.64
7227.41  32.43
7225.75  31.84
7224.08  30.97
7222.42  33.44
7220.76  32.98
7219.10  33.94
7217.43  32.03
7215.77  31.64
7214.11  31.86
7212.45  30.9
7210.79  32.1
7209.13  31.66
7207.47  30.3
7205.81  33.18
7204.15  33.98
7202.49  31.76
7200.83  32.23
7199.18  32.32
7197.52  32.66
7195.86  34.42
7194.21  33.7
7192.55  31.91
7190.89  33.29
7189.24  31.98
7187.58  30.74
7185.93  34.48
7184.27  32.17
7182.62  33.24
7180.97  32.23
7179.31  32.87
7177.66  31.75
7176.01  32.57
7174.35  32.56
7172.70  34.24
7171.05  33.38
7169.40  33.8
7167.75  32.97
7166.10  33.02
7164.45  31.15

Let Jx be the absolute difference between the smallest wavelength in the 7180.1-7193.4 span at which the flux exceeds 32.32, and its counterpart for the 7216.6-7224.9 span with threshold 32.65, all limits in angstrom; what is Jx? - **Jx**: 36.5 angstrom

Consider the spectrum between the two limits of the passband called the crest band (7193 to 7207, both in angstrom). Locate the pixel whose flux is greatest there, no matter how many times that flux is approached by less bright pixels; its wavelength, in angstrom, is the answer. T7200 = 7195.86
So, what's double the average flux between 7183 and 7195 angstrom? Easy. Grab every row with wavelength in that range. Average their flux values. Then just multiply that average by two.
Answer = 65.2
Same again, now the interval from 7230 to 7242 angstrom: 64.9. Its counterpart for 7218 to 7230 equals 65.2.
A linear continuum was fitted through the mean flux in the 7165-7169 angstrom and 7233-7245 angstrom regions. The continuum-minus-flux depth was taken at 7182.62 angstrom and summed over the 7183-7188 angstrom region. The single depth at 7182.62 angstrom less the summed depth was -1.5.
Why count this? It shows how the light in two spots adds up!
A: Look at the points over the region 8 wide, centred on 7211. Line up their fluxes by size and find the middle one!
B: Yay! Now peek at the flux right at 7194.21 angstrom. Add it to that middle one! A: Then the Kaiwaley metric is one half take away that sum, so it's -64.9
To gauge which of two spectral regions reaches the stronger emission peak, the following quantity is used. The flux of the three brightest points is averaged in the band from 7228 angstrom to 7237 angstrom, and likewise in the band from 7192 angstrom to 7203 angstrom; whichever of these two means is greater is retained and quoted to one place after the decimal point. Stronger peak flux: 33.6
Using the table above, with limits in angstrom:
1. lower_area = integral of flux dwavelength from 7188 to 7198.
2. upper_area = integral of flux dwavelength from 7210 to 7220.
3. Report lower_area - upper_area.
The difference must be 8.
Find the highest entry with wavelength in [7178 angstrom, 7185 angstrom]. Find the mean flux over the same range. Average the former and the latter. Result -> 32.9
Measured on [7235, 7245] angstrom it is 32.9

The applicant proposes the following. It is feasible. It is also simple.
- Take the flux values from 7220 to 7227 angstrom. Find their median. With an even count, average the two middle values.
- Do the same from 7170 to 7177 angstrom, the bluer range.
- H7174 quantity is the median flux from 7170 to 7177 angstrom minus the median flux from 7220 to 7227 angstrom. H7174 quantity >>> 0.6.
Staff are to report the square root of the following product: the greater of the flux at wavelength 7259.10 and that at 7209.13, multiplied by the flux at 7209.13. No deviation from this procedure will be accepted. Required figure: 32.3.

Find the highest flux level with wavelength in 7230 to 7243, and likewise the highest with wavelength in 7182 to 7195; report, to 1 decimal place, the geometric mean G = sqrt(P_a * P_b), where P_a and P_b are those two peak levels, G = 34.0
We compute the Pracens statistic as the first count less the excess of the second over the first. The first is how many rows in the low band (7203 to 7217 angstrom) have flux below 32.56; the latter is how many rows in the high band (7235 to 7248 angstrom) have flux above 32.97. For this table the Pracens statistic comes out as 11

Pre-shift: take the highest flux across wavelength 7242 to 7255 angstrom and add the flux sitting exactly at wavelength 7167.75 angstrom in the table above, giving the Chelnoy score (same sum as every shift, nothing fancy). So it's 66.8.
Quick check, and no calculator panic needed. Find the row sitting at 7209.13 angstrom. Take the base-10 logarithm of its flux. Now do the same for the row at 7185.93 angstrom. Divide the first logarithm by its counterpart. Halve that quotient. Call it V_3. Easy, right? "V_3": 0.488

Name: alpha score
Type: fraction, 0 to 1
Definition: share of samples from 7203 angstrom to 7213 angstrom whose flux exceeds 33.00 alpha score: 0.33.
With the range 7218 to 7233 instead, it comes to 0.22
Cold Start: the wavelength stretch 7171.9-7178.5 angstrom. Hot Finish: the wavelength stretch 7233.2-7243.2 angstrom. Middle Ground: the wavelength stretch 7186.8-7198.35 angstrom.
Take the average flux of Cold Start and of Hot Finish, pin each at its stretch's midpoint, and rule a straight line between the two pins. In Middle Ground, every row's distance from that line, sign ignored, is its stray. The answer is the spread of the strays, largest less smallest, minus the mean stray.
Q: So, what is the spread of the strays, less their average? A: 1.0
